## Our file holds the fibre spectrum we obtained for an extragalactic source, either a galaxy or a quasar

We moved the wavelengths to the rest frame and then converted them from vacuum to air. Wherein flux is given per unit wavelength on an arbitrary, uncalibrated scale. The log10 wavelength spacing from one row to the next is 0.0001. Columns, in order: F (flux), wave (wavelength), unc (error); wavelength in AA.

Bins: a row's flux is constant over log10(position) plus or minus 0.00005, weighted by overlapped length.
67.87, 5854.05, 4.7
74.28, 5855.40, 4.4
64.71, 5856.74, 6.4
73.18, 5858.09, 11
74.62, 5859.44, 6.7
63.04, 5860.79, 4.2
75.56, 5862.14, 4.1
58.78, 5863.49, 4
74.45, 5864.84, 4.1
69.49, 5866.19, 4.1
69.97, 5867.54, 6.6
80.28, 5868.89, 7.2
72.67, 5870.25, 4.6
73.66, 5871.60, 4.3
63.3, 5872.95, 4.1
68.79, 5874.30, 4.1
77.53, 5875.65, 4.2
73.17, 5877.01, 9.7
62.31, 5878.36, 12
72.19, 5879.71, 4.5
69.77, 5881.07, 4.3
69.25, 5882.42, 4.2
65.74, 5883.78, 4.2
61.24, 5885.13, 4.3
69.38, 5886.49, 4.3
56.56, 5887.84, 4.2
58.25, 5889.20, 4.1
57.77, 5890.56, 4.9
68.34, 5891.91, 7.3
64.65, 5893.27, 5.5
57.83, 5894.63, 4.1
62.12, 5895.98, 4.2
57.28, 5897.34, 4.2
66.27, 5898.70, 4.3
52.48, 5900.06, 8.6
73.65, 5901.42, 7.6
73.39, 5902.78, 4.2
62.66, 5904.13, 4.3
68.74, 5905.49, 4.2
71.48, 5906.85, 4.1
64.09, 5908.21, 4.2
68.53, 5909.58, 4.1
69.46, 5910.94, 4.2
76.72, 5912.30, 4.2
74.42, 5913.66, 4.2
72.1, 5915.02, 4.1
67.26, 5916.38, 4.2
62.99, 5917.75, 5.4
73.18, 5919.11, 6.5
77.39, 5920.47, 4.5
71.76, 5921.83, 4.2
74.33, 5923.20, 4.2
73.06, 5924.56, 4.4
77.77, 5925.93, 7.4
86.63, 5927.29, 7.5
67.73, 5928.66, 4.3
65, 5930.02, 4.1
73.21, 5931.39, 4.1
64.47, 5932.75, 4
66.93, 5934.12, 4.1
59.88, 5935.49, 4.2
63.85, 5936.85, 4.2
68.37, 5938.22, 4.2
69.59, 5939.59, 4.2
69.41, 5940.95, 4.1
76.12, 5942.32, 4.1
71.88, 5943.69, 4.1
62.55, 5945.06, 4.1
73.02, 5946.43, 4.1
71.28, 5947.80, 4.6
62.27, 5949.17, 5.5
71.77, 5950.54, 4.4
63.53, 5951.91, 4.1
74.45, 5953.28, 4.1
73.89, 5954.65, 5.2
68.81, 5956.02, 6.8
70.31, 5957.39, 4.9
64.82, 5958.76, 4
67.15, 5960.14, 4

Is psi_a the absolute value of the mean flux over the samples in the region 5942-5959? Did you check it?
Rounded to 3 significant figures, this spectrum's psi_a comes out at 69.6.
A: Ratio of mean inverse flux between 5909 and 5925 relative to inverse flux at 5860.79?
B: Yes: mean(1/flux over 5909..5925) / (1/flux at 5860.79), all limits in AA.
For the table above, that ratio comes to 0.88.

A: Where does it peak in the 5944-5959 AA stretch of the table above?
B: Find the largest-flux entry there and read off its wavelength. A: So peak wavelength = 5953.28 AA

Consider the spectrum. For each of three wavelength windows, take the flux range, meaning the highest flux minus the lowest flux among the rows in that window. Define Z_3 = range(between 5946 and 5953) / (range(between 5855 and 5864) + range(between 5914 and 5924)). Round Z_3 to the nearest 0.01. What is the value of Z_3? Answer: 0.34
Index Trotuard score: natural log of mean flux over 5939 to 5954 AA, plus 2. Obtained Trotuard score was 6.243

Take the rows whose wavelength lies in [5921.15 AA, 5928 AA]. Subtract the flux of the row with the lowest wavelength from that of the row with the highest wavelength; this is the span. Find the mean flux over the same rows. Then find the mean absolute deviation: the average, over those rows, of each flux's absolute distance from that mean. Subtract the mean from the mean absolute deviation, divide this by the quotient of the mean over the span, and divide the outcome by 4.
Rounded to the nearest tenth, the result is -3.5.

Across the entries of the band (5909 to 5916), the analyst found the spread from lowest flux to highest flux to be 8.2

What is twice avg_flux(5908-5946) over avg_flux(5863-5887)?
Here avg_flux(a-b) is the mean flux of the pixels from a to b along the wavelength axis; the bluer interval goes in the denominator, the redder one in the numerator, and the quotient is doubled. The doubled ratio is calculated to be 2.02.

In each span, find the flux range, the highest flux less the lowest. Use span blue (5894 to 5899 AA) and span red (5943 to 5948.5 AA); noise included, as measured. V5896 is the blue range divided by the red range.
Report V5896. 0.86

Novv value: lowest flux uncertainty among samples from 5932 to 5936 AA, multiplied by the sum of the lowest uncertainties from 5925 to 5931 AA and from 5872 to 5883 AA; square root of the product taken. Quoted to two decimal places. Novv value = 5.73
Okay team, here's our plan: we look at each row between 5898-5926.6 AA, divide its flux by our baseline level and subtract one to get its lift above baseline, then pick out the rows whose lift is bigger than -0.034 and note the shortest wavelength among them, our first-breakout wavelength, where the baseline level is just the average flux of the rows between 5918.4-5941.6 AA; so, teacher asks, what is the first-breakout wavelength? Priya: 5901.42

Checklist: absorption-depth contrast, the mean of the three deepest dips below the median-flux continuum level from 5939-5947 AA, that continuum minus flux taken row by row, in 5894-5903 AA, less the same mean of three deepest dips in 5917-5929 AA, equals 12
